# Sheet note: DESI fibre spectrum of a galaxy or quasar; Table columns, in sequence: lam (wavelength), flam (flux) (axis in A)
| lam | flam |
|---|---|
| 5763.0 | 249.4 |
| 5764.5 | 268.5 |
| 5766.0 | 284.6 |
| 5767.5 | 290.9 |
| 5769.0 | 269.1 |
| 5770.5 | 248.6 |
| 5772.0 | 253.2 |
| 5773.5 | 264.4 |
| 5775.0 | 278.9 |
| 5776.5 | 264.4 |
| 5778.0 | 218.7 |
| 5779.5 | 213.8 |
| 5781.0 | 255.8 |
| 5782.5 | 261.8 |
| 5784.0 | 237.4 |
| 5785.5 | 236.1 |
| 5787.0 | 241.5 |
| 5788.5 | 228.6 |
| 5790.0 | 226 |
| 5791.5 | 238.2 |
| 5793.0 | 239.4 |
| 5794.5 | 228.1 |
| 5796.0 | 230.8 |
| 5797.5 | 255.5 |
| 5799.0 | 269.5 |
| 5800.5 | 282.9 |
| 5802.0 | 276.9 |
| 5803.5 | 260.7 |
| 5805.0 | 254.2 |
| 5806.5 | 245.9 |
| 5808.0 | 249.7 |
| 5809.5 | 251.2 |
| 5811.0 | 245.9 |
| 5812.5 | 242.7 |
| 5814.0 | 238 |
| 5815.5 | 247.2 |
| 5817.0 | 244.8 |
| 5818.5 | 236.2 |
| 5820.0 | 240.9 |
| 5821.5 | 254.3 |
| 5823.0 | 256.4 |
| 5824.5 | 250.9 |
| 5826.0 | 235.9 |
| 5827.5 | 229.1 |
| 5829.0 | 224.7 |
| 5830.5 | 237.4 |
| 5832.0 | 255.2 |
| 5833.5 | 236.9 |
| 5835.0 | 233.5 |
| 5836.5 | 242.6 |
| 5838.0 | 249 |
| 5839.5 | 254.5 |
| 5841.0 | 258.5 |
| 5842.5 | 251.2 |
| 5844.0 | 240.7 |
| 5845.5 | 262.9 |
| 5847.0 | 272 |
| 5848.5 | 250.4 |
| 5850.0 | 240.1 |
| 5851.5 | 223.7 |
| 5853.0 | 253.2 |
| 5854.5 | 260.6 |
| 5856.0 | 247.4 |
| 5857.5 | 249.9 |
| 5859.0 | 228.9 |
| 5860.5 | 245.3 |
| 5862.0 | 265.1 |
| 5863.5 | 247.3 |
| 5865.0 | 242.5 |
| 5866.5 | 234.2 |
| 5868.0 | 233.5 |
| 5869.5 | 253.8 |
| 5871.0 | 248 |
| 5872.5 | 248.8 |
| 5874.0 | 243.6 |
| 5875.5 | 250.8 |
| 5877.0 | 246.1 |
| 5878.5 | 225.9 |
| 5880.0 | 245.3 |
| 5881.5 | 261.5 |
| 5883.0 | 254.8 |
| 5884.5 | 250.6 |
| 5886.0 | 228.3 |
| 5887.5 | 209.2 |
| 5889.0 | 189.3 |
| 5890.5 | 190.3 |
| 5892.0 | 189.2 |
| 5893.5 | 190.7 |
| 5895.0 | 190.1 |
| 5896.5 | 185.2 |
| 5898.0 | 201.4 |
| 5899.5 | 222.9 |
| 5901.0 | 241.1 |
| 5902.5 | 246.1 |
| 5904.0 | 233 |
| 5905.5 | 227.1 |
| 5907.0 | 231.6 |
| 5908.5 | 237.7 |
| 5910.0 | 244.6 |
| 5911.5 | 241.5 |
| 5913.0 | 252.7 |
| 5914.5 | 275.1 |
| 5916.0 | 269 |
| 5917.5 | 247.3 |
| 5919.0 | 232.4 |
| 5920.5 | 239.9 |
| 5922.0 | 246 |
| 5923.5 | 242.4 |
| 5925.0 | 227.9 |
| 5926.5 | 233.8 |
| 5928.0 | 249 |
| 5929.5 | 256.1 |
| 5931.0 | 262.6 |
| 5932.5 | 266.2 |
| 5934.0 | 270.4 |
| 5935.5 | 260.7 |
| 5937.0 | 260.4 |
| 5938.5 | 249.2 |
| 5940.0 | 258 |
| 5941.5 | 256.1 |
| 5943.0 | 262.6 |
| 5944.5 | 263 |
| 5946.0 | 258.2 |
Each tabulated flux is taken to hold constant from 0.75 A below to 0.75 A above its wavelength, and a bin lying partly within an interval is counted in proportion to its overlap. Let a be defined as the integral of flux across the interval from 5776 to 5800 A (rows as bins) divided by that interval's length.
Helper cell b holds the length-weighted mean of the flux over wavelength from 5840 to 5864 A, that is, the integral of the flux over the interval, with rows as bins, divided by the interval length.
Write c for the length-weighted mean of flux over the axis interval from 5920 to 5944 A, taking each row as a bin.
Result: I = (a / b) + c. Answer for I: 254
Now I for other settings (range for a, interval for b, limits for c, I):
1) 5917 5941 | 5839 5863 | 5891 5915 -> 226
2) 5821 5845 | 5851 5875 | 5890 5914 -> 222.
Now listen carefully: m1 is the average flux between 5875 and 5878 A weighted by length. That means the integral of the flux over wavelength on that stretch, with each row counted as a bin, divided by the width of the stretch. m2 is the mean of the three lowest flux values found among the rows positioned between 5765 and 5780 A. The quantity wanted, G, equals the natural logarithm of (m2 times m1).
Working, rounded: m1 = 246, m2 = 227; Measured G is 10.93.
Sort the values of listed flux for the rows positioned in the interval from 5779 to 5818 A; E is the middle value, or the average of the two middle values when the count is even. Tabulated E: 245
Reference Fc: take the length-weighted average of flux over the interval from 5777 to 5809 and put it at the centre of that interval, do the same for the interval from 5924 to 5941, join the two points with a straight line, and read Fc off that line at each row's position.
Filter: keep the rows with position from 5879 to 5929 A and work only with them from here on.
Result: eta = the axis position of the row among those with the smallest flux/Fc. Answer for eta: 5896.5 A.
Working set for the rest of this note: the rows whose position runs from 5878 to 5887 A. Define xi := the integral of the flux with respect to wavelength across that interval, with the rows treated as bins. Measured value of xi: 2195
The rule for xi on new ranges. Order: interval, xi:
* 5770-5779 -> 2284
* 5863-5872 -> 2189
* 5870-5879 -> 2202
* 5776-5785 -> 2171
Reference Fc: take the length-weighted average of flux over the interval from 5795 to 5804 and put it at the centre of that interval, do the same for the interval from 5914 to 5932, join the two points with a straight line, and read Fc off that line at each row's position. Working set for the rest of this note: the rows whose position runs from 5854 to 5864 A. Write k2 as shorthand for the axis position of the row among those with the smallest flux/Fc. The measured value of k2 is 5859.0 A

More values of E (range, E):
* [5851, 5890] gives 247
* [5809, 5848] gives 245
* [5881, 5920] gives 233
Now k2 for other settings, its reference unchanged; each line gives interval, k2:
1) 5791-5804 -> 5794.5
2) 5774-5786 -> 5779.5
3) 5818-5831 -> 5829.0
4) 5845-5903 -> 5896.5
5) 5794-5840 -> 5829.0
